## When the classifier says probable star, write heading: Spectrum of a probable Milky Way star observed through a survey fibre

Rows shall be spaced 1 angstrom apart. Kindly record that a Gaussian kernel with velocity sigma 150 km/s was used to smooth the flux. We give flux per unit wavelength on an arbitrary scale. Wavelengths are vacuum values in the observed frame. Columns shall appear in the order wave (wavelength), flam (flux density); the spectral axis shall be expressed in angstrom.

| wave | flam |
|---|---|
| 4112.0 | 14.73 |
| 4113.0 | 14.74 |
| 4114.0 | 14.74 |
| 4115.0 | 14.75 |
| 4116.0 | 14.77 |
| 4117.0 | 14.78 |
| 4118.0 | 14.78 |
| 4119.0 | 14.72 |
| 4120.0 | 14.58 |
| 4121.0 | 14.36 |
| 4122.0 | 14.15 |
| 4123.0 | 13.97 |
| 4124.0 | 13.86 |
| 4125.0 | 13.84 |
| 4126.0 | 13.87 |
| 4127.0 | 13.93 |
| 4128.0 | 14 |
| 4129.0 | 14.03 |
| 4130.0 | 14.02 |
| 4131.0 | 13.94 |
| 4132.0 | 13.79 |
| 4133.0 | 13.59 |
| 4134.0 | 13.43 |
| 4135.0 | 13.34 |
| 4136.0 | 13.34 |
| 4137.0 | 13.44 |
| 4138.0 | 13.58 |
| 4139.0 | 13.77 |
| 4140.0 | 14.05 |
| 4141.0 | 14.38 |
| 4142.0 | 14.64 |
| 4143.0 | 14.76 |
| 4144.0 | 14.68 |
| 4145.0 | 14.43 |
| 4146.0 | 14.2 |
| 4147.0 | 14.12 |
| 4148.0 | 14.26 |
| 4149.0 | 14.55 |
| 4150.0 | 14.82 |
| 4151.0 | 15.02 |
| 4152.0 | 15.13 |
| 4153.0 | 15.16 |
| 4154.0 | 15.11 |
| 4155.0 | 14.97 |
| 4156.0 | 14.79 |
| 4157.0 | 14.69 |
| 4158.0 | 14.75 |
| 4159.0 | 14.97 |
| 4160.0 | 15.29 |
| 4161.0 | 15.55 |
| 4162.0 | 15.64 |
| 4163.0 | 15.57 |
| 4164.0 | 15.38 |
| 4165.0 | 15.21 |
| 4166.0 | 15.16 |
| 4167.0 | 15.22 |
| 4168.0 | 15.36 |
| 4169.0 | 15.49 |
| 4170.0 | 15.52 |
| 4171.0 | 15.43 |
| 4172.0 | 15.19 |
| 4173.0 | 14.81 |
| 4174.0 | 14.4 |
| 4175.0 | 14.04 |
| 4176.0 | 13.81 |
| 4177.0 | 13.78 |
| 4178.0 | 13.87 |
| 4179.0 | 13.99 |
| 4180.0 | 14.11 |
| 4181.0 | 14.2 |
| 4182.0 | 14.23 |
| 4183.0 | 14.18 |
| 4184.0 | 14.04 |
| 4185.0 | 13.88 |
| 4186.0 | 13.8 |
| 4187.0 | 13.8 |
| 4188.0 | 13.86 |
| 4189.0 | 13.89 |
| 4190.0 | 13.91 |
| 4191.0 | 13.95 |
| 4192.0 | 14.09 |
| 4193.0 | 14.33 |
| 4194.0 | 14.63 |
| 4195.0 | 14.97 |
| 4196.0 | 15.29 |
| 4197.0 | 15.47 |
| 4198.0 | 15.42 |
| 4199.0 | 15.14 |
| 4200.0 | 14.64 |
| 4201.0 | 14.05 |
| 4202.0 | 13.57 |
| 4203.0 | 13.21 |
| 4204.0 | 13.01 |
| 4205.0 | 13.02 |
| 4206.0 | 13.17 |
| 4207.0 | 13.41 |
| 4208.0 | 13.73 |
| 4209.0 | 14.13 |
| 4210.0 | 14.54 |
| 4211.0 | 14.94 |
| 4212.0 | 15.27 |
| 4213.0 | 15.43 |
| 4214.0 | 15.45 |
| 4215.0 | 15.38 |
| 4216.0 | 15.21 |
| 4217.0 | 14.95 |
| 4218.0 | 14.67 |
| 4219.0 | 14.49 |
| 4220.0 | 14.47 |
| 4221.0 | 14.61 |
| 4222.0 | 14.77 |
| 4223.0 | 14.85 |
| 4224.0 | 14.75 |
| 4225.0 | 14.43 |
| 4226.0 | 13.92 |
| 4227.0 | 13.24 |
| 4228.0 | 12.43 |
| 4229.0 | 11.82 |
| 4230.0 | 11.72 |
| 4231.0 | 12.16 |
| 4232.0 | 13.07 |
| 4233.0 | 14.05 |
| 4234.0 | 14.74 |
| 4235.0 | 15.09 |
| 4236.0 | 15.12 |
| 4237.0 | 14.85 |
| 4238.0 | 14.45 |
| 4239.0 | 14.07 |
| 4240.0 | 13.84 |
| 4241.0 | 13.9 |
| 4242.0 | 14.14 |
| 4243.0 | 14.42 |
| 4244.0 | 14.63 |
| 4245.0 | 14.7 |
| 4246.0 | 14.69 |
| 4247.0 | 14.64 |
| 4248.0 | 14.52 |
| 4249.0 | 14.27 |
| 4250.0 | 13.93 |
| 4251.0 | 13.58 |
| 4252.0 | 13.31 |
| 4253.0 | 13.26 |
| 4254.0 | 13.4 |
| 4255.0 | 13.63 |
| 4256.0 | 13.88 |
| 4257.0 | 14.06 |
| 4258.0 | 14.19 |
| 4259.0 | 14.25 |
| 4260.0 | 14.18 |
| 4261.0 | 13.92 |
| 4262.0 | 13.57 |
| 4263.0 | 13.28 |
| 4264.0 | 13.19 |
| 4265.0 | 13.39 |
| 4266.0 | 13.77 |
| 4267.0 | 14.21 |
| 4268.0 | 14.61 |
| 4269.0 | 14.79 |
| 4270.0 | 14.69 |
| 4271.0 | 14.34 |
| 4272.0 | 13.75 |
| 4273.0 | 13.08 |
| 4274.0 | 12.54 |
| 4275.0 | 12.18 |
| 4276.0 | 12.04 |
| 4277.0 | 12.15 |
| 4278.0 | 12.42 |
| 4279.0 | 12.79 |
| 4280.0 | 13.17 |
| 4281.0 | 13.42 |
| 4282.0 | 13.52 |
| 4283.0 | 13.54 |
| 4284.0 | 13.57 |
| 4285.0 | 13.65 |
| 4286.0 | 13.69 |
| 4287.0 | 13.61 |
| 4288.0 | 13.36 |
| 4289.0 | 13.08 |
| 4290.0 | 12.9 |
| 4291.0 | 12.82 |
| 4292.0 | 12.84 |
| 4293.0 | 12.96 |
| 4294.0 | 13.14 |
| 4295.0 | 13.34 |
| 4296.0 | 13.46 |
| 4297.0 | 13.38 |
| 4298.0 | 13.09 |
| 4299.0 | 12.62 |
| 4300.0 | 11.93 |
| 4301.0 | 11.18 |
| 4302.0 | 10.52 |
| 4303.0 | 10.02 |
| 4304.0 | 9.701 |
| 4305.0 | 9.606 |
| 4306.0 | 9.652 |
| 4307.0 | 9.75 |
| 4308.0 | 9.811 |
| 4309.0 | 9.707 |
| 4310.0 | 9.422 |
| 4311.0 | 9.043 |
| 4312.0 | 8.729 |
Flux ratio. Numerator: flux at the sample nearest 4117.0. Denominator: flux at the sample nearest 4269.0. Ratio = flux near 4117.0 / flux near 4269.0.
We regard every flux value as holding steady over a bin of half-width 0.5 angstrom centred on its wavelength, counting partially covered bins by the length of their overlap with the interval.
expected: 1.00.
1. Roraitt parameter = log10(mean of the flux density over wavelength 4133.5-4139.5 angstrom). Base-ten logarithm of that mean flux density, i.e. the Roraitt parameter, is 1.13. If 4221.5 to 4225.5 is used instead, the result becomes 1.17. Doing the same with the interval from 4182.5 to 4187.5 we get 1.14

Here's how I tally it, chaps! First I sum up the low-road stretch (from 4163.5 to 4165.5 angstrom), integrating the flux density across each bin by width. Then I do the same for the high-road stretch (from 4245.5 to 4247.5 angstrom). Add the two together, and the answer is 60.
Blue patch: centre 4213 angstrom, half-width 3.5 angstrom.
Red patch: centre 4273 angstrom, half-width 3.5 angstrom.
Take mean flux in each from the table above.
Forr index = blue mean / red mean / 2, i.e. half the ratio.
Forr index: 0.57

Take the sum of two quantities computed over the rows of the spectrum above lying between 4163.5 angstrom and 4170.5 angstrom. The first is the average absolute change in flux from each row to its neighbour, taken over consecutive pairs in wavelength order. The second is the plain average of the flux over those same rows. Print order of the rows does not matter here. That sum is 15.4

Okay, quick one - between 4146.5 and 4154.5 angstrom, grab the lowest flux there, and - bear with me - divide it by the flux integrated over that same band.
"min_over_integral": 0.12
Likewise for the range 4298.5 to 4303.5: 0.18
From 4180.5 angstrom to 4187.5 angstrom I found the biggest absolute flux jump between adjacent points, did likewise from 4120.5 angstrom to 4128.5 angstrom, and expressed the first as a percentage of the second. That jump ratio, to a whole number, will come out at 76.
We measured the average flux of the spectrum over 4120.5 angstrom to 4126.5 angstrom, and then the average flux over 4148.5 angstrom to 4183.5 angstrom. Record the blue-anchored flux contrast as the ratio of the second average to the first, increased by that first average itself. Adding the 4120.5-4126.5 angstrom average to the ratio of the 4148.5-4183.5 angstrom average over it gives 15.1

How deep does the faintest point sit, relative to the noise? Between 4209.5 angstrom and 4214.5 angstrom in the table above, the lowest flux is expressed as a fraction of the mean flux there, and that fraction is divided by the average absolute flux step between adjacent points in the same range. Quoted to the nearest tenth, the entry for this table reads 4.2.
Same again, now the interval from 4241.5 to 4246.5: 6.8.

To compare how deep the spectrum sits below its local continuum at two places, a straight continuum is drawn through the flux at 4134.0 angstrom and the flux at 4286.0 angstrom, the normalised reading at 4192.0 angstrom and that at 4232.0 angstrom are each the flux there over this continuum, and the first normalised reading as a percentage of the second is 108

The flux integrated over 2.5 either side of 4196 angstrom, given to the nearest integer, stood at 76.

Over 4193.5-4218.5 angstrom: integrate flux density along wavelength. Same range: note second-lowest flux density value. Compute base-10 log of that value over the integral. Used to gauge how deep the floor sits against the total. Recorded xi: -1.44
